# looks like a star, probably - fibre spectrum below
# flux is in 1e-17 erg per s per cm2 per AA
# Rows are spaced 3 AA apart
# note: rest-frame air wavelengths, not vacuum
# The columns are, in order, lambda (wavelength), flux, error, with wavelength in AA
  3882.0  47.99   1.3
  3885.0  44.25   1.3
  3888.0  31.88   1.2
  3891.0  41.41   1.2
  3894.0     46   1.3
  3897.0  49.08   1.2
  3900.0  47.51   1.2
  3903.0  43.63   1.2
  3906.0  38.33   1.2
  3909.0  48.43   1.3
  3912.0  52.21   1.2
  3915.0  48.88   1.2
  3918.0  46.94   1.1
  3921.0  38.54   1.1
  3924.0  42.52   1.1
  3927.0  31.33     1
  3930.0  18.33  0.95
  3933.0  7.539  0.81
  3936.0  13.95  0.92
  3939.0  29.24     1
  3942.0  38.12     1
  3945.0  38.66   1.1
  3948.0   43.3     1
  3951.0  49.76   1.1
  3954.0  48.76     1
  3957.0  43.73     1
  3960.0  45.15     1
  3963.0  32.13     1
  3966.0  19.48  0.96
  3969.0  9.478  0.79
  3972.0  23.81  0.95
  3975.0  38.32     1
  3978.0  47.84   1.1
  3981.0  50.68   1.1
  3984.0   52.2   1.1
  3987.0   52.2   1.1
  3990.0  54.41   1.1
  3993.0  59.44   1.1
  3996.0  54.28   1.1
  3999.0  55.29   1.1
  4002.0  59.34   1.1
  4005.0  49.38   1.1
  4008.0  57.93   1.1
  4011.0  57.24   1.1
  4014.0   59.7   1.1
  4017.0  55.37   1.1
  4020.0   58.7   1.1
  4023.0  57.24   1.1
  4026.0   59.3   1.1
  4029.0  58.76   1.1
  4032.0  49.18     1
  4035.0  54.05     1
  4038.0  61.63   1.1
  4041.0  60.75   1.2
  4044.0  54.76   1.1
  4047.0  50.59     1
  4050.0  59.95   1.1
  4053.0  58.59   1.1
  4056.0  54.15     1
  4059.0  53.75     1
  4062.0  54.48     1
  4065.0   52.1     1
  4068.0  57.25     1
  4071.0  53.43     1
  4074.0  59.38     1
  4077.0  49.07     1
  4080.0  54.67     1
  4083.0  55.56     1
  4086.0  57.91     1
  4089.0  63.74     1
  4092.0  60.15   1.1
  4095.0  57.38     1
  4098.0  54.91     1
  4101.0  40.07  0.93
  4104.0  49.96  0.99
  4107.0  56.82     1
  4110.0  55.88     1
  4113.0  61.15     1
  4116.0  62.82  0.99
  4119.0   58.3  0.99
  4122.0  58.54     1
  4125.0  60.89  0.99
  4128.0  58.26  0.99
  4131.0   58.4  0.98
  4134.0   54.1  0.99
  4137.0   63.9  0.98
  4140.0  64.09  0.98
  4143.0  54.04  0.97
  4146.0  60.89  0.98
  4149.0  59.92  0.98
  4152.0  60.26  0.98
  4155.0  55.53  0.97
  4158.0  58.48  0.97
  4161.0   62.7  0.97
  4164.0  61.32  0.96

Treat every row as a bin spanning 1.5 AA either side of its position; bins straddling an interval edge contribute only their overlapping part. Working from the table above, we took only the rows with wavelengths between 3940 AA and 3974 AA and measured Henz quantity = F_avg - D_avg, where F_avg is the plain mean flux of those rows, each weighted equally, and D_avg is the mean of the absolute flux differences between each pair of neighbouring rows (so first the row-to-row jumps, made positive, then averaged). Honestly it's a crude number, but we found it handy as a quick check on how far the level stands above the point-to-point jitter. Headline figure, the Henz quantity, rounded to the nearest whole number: 29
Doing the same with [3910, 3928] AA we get 38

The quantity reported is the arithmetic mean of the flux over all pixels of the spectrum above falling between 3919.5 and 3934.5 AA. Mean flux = 28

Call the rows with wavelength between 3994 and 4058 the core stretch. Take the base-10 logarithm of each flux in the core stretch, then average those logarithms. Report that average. 1.75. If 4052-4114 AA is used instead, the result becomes 1.74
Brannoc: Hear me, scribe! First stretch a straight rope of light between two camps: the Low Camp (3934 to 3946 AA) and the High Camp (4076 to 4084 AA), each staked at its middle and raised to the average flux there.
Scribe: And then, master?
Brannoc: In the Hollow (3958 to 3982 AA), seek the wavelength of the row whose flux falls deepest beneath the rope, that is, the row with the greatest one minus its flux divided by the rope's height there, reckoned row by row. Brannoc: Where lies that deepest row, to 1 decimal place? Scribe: 3969.0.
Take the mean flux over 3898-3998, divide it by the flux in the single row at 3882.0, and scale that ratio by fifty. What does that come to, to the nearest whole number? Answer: 41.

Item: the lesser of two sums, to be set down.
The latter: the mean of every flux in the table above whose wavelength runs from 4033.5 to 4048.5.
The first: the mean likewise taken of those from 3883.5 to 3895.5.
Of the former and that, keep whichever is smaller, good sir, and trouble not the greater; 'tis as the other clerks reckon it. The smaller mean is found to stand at 41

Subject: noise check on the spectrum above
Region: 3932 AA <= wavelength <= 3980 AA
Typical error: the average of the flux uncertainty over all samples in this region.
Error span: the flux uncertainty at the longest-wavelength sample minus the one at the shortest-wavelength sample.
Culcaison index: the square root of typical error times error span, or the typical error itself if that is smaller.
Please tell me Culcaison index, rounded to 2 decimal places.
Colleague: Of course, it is 0.53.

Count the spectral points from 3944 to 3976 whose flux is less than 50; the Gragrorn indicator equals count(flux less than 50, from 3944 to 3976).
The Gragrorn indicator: 11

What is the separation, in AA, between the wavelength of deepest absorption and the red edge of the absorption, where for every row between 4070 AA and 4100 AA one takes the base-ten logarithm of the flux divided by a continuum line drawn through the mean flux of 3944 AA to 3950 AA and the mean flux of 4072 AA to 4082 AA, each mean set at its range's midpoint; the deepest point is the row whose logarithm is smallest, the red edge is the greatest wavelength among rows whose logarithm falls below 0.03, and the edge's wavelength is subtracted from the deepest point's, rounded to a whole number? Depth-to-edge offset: -21 AA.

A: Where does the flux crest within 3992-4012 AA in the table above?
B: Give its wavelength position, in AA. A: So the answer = 3993.0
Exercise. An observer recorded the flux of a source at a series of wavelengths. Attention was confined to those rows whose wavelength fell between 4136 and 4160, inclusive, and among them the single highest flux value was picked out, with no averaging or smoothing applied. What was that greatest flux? 64.09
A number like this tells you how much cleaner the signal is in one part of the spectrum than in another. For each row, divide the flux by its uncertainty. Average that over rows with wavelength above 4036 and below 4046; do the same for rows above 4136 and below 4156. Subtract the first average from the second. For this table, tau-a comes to 9.0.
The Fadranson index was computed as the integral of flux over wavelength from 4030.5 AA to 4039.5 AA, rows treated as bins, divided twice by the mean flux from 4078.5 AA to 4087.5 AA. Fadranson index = 0.157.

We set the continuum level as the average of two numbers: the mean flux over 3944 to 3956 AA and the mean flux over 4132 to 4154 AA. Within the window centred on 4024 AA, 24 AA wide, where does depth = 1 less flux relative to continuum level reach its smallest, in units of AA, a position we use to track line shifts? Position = 4014.0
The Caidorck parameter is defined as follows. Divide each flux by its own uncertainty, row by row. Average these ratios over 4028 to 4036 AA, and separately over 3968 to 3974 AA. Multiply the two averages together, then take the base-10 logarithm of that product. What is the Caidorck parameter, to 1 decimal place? 3.0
